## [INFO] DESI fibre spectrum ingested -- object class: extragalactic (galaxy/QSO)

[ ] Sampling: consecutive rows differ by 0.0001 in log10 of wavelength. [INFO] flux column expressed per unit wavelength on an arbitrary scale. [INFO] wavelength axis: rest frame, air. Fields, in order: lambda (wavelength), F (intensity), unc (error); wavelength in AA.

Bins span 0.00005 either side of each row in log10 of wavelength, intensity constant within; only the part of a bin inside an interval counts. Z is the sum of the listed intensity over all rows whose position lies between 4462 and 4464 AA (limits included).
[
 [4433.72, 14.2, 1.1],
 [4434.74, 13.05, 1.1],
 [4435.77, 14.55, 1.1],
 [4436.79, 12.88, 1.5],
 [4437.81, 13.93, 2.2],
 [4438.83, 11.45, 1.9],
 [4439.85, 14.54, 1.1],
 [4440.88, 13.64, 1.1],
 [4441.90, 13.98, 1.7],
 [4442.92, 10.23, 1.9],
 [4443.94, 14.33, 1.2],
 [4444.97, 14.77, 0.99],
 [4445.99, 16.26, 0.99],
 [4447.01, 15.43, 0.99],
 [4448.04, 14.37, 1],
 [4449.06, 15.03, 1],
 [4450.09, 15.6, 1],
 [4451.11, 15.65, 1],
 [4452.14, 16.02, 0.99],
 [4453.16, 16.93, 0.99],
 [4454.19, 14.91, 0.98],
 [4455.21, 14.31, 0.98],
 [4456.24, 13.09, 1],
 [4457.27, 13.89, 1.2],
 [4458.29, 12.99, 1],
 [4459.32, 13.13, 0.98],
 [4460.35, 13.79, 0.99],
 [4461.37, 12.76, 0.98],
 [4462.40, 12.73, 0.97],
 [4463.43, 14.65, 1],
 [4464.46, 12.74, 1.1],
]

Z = 27.4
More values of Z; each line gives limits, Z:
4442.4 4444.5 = 24.6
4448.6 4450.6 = 30.6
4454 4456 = 29.2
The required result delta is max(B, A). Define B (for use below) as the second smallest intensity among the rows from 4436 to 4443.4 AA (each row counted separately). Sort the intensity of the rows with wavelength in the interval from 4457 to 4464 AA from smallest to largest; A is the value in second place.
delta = 12.8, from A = 12.76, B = 11.45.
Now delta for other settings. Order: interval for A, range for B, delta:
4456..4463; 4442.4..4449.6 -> 14.3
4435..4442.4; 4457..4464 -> 12.9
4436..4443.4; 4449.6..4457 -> 14.3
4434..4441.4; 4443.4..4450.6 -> 14.4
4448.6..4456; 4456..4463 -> 14.9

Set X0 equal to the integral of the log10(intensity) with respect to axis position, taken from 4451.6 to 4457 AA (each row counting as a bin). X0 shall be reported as 6.3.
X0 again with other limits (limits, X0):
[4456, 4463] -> 7.8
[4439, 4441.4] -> 2.7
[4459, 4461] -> 2.3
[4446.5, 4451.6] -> 6.0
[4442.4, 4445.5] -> 3.5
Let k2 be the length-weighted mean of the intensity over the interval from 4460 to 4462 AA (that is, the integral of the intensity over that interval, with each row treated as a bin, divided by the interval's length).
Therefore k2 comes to 13.2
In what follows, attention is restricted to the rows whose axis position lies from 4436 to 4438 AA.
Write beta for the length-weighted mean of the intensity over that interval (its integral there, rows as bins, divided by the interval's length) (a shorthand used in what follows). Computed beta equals 13.5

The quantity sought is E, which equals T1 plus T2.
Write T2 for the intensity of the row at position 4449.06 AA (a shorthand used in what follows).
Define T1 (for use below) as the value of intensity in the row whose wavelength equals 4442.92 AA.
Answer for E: 25.3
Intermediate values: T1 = 10.23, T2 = 15.03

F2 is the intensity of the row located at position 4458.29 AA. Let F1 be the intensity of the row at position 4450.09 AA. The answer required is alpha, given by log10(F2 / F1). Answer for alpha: -0.080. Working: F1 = 15.6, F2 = 12.99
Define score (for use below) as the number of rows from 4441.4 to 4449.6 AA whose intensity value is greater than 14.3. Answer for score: 6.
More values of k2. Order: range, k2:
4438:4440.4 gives 13.1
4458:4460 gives 13.1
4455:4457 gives 13.6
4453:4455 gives 15.5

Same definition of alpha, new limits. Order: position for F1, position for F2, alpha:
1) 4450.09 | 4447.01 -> -0.005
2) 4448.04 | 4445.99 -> 0.054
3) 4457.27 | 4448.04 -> 0.015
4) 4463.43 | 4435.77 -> -0.003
